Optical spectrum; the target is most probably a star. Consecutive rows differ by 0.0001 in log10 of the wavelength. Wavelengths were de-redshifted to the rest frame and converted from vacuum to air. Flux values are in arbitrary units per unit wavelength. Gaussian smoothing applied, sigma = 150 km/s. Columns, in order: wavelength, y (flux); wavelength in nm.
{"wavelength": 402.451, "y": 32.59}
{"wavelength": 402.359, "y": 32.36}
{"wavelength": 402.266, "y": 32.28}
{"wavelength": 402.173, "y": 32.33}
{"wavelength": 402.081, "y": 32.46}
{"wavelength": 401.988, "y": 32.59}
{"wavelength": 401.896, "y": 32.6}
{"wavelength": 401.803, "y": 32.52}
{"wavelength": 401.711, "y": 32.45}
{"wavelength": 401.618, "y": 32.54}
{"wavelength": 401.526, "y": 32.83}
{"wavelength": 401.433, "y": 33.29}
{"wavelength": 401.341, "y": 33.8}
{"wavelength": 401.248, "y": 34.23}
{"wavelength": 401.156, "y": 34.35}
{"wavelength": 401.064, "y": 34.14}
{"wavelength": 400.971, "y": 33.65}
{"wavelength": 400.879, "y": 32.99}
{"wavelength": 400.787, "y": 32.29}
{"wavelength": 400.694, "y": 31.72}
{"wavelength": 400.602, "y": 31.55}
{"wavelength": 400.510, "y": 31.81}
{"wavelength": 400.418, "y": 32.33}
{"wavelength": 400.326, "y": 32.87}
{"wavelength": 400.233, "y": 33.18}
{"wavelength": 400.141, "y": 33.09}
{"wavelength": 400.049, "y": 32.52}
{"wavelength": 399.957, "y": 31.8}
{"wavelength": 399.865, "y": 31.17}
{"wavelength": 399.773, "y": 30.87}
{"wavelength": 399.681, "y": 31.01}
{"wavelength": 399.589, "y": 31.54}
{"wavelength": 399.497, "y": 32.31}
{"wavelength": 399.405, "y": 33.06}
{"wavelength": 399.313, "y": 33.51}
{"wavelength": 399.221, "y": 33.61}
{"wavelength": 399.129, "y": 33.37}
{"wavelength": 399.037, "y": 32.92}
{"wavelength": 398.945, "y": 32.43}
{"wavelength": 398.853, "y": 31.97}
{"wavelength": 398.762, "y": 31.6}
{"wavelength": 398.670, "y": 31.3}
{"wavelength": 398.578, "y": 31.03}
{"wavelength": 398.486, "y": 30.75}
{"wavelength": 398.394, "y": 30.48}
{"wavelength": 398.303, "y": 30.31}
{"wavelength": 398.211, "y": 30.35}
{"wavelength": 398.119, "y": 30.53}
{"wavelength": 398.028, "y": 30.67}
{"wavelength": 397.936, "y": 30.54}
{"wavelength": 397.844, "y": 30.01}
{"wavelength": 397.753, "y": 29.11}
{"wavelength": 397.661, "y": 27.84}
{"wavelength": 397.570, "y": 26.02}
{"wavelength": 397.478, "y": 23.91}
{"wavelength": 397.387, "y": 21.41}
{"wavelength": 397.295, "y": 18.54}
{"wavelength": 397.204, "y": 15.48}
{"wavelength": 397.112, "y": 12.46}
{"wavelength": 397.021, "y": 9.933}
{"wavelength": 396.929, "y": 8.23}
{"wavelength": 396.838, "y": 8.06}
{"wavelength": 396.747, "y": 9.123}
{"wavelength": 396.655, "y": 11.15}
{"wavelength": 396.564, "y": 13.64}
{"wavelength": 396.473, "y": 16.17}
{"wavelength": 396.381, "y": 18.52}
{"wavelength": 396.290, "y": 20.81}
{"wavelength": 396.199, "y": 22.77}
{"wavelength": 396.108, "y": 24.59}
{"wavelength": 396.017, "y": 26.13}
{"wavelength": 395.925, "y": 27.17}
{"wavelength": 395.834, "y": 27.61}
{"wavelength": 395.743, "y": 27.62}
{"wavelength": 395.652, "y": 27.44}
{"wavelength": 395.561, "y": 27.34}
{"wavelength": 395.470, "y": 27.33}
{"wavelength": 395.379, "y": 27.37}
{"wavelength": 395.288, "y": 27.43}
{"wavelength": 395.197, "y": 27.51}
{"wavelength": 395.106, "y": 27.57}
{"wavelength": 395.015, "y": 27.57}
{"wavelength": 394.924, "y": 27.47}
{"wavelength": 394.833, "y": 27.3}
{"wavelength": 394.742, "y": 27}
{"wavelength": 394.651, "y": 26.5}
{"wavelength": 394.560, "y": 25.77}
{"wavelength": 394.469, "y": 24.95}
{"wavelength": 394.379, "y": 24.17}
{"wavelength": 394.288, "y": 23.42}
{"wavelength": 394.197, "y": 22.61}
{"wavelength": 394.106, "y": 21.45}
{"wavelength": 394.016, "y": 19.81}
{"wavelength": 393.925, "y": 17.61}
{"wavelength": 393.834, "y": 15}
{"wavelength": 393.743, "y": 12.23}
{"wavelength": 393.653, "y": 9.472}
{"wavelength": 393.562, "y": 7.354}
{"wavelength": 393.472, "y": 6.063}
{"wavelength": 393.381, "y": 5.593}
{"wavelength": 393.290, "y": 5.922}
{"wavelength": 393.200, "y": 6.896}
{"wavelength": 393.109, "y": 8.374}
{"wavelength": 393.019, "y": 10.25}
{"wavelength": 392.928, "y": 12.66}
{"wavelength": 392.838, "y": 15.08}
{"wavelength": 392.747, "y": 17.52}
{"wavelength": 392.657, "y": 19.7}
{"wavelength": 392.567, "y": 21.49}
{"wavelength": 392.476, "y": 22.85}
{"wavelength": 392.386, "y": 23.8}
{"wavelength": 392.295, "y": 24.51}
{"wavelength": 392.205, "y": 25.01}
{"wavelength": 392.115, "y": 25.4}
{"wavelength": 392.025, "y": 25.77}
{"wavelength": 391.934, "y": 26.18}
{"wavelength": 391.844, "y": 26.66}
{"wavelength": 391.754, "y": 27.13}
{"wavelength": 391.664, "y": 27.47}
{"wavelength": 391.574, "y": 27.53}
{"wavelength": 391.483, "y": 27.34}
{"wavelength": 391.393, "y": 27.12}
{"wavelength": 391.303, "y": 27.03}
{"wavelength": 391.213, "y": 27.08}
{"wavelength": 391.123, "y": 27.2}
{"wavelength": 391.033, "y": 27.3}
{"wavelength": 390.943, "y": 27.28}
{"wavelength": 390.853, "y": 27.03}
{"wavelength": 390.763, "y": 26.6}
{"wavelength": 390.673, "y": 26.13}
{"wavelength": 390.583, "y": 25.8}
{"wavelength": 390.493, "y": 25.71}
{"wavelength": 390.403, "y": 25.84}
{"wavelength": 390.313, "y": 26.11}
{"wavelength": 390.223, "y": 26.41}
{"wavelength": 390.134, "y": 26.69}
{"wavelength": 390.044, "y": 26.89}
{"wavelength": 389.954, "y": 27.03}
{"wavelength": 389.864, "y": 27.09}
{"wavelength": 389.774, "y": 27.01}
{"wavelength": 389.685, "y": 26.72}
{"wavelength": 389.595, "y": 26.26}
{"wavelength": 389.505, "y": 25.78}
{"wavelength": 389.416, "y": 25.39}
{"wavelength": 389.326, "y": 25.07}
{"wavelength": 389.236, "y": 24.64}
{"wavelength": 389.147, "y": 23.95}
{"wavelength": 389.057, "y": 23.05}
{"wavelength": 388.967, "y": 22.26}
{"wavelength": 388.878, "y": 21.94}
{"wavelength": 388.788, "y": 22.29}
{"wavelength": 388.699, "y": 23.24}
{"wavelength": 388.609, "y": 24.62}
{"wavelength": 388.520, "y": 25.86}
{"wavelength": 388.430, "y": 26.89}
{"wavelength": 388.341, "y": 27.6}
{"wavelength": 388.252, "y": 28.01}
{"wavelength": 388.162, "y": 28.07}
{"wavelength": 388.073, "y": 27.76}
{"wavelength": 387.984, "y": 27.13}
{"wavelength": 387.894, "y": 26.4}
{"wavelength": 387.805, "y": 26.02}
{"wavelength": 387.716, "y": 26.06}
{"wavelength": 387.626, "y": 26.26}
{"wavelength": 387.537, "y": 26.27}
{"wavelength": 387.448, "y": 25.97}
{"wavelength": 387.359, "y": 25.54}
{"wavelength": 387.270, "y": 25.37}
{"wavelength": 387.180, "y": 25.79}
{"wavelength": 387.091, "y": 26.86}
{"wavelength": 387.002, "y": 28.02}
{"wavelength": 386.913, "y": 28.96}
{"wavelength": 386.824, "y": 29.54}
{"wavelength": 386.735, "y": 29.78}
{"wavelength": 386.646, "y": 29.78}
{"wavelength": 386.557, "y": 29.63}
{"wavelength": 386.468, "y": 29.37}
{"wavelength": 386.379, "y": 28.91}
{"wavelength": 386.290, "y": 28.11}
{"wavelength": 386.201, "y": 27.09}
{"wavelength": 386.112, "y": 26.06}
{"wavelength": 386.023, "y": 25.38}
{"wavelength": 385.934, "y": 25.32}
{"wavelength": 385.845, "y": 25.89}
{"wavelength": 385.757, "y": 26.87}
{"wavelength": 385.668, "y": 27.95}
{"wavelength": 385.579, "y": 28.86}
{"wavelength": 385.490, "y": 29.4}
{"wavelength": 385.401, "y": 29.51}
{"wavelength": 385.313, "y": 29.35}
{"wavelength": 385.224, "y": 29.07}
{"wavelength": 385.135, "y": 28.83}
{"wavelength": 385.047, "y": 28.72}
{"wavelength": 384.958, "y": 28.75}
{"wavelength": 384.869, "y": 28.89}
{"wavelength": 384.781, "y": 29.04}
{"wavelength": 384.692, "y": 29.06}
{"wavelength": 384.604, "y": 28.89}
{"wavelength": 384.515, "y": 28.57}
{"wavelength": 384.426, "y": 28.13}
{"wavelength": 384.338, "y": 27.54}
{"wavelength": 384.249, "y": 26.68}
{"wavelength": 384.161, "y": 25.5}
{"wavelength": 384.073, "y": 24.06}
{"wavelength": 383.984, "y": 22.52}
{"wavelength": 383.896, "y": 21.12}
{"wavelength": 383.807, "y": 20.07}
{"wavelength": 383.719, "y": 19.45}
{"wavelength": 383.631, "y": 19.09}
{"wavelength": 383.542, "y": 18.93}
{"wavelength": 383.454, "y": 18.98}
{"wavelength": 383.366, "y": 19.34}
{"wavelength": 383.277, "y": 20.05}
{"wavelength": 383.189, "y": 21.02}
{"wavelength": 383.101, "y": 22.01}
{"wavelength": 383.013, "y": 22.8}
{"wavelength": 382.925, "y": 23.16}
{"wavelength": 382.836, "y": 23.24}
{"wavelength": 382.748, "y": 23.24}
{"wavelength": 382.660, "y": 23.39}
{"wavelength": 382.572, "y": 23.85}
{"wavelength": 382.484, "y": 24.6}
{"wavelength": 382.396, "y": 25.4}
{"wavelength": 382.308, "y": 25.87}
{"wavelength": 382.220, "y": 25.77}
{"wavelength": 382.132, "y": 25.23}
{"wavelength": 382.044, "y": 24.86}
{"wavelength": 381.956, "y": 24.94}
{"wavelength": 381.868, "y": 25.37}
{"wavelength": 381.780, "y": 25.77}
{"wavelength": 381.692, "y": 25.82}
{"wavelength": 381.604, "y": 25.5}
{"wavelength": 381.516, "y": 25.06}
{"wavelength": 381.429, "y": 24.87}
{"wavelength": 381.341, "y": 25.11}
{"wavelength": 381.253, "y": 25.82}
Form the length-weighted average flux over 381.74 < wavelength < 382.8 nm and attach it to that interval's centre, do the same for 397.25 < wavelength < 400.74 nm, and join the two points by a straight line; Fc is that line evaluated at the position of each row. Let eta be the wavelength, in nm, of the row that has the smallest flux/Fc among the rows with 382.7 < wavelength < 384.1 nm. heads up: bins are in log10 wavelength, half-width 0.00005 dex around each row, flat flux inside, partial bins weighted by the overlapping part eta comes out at 383.542 nm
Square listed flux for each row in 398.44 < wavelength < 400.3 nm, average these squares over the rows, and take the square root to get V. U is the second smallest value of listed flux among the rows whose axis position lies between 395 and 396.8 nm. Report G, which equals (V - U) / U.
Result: 1.88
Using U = 11.15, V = 32.2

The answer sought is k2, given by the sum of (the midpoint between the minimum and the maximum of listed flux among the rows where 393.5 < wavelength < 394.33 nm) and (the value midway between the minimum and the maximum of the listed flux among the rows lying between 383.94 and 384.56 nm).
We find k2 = 40.9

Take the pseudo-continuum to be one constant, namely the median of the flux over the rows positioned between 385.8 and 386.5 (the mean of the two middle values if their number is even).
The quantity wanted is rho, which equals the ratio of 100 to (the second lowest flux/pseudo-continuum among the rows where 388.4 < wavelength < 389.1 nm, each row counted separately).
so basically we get 119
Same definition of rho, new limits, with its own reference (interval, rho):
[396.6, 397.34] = 323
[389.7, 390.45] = 102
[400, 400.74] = 84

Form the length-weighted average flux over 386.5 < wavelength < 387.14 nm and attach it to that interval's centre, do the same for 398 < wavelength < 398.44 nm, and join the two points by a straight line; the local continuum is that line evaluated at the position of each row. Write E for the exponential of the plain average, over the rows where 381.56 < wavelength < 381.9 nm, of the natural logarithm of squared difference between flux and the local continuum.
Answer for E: 7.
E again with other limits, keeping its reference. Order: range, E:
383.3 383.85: 84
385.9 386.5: 1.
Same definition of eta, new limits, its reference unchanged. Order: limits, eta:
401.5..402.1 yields 402.081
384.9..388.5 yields 387.270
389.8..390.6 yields 390.493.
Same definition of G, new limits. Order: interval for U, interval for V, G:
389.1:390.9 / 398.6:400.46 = 0.31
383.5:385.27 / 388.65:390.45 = 0.32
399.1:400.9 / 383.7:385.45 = -0.13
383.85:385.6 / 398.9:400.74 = 0.44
